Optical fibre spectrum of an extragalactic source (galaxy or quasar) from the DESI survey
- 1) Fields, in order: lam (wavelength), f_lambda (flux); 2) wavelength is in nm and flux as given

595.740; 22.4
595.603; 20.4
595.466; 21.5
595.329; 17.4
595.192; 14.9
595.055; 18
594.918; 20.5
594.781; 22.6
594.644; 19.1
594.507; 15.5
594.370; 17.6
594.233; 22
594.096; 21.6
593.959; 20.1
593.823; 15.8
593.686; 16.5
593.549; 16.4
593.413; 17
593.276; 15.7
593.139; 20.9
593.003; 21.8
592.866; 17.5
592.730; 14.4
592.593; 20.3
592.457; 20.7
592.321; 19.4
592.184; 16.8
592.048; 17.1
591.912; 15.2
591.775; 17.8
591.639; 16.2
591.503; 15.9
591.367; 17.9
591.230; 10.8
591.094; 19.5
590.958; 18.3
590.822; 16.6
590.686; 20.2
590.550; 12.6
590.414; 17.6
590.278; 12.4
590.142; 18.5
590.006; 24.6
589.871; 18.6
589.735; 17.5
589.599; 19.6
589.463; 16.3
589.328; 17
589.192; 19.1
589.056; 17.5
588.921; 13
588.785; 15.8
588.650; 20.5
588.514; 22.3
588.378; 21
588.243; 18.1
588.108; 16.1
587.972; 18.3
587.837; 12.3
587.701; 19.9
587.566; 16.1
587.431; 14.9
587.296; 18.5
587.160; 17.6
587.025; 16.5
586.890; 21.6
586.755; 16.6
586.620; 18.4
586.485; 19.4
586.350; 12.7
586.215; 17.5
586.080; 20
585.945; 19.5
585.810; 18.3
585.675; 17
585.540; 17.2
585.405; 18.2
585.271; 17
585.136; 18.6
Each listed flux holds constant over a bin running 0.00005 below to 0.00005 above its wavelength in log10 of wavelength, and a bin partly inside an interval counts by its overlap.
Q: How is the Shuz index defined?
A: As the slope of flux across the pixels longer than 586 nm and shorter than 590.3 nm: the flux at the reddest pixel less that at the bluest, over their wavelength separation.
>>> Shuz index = -2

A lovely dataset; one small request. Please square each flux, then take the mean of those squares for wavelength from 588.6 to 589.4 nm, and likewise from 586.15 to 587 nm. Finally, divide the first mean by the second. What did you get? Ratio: 0.93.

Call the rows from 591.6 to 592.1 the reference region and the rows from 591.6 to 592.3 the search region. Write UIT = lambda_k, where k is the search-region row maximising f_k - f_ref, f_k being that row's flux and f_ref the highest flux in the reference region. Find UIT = 591.775 nm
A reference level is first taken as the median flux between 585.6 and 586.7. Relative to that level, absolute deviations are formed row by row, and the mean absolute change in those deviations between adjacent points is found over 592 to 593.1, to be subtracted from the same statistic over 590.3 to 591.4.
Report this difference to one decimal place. 2.2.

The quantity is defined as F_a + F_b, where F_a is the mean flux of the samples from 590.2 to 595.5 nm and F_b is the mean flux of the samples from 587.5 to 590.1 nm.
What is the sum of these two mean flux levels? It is 35.8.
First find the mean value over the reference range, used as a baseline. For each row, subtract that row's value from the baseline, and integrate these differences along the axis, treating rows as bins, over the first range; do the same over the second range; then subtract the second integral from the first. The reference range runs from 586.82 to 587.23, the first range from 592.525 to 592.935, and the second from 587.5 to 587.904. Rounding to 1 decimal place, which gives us -0.5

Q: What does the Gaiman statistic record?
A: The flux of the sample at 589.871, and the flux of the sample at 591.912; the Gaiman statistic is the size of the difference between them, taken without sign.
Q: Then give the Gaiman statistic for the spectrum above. 3.4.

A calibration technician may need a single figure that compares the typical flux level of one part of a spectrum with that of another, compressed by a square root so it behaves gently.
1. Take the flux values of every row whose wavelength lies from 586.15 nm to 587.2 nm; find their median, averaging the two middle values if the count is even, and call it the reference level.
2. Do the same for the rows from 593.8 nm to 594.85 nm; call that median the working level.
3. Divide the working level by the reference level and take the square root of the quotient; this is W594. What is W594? 1.06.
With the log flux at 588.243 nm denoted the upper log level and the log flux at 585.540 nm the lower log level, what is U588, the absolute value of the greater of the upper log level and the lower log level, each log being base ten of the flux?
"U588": 1.26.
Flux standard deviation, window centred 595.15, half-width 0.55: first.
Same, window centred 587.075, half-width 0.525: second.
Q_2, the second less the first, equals -0.4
